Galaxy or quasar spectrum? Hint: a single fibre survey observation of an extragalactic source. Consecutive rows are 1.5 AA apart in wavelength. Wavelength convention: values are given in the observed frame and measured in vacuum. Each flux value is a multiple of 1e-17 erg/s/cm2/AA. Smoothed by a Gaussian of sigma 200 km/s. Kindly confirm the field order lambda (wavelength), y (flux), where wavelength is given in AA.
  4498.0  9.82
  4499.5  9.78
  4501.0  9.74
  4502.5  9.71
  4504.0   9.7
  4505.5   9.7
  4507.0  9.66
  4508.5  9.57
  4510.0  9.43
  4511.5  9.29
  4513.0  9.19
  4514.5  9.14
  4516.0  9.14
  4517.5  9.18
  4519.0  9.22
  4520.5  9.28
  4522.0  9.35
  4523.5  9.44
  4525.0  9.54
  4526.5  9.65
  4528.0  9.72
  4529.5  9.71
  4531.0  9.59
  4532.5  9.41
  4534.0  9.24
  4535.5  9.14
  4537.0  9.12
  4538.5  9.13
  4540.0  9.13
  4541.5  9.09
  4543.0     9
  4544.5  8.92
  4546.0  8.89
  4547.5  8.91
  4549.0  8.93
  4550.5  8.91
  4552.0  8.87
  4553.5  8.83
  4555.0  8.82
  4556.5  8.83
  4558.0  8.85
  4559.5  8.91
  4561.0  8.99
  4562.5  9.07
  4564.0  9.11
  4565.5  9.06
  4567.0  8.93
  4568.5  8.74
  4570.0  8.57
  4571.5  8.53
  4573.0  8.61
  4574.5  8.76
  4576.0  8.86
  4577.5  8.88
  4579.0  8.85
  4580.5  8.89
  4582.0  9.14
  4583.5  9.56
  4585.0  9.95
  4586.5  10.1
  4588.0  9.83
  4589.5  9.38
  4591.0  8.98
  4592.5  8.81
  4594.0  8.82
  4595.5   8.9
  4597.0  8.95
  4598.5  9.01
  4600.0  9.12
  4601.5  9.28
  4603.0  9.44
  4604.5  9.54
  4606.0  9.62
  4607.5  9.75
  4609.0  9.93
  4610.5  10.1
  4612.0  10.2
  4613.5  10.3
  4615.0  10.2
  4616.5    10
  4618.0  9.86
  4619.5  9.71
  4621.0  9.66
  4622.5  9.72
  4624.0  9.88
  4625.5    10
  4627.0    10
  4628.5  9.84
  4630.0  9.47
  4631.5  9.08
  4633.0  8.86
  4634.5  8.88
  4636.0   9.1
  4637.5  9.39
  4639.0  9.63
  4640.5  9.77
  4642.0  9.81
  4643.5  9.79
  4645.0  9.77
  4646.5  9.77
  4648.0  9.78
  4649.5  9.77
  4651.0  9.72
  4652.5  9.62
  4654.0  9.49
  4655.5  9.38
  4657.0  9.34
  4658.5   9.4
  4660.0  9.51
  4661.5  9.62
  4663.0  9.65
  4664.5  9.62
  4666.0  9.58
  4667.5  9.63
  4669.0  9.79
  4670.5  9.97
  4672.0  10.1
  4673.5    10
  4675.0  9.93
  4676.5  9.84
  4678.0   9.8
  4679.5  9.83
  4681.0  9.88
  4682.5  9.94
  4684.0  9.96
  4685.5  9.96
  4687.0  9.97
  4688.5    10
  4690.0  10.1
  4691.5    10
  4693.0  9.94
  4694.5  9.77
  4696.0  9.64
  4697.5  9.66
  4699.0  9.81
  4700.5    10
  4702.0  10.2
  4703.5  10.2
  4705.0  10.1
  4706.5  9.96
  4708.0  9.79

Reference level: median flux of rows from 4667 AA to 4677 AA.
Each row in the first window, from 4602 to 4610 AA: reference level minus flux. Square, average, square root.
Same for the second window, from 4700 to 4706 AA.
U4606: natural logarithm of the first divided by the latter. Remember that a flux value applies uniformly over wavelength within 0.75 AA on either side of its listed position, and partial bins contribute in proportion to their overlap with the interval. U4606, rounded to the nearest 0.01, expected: 0.42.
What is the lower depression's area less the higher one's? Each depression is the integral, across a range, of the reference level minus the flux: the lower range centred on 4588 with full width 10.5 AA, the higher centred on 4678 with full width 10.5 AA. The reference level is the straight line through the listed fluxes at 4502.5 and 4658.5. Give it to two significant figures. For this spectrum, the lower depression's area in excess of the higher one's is 5.8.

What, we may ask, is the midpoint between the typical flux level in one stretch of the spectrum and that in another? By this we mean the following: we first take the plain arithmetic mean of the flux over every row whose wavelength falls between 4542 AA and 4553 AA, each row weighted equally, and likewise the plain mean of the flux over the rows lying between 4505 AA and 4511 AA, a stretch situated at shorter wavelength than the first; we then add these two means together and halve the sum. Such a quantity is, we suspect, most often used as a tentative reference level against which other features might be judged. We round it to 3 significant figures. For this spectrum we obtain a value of 9.25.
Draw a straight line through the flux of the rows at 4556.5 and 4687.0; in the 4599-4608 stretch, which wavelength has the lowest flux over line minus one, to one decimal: 4600.0 AA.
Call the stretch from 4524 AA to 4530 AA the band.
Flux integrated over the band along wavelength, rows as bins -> 58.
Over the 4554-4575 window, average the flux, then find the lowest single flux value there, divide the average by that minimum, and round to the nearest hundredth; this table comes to 1.04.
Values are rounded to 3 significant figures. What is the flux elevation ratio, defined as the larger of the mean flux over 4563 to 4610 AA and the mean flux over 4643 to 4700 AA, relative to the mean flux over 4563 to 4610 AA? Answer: 1.07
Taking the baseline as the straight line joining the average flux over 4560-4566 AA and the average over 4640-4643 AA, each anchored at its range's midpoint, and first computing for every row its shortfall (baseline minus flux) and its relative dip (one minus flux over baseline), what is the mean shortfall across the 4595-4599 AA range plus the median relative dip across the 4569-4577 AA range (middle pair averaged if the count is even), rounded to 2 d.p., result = 0.48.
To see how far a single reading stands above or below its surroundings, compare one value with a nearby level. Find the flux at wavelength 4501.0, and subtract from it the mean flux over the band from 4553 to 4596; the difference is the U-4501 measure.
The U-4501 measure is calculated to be 0.7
